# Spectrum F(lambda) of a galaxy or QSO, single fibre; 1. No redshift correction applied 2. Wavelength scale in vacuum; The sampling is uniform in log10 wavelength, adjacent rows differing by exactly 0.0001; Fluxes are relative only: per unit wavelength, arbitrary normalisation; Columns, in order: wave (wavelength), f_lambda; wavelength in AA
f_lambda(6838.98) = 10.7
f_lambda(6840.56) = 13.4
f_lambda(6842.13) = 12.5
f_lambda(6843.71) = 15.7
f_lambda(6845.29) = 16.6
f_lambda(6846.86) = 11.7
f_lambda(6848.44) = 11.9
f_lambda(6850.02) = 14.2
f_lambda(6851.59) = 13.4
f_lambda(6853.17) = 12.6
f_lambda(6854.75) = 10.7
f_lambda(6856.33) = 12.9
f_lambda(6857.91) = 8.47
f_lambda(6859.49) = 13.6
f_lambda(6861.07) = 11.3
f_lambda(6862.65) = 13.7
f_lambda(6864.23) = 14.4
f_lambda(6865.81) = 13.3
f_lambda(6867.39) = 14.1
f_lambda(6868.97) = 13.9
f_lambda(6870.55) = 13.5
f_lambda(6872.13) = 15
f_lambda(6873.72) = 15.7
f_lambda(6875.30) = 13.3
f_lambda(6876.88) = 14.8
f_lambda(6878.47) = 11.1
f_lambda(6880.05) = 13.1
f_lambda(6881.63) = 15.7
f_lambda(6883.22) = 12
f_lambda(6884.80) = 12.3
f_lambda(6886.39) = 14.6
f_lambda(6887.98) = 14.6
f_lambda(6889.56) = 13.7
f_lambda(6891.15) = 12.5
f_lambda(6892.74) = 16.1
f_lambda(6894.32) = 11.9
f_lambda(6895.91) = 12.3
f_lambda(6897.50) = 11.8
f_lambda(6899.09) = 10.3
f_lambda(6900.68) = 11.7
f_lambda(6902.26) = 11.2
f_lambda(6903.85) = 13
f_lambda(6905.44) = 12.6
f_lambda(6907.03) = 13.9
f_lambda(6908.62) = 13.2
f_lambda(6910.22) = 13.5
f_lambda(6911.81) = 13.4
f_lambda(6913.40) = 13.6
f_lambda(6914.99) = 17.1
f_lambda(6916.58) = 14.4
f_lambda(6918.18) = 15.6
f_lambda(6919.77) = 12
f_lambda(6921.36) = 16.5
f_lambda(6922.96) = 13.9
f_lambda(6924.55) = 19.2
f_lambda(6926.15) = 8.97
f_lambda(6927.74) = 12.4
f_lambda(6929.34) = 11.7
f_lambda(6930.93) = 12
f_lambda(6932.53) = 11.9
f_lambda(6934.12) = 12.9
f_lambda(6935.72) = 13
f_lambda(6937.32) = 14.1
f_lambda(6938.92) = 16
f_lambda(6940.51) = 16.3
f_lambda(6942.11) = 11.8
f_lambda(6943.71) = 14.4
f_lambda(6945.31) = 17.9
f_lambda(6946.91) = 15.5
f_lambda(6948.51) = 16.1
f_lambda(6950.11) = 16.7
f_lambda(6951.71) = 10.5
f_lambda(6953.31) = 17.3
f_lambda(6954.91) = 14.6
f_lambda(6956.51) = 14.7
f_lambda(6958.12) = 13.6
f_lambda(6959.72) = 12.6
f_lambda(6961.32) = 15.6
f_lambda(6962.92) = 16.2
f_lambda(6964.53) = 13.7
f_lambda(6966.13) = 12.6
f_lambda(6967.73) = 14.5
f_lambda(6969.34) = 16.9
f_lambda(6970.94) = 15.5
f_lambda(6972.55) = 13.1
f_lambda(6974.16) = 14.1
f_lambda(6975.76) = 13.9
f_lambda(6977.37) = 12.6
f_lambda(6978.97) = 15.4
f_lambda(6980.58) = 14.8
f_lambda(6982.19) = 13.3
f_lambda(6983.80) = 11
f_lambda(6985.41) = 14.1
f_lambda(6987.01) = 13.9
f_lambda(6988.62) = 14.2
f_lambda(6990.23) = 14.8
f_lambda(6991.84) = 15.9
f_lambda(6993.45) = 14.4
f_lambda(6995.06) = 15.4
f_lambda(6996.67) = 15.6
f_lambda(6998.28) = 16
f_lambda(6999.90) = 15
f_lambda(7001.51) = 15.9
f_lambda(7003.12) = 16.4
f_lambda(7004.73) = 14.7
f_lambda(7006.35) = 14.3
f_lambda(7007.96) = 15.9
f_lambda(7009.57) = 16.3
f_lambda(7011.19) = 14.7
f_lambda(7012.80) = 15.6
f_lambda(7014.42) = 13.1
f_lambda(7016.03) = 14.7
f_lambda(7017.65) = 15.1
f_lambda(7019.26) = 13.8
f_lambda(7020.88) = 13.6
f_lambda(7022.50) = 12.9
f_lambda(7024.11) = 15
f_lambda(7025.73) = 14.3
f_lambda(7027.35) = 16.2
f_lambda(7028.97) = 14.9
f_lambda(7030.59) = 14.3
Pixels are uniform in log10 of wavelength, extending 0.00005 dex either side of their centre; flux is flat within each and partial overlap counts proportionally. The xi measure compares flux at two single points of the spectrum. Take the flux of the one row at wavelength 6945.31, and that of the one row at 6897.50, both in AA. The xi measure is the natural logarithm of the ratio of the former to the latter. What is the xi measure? 0.42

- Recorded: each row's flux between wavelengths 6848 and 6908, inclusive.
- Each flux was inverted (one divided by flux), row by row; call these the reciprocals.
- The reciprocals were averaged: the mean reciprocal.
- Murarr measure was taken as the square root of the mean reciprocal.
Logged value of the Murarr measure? 0.279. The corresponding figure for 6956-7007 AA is 0.264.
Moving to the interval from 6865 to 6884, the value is 0.271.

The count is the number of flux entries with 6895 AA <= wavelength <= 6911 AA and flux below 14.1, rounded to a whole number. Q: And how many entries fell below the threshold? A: 10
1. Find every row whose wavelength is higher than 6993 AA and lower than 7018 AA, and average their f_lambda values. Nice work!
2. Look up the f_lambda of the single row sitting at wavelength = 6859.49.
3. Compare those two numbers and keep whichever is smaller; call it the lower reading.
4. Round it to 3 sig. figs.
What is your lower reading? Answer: 13.6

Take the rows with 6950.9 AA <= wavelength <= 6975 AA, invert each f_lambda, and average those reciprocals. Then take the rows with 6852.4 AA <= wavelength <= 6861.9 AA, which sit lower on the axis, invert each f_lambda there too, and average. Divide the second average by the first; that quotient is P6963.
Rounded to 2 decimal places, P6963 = 1.25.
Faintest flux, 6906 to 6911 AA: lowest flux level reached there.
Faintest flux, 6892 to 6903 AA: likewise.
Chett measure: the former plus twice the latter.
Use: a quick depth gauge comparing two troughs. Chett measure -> 34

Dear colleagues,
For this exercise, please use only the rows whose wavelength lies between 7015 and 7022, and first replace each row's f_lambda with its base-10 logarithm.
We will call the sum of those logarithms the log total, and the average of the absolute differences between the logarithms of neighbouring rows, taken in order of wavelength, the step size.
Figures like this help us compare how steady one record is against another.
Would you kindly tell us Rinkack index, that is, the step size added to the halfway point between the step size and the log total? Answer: 2.3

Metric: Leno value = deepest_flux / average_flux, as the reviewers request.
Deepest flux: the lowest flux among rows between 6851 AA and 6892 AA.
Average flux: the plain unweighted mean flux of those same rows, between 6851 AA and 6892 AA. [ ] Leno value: 0.64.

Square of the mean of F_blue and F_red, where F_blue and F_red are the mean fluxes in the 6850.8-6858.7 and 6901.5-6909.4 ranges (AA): 149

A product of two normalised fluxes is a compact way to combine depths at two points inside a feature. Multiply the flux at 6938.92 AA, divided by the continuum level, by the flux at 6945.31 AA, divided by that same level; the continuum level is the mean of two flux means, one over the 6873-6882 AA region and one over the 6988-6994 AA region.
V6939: 1.4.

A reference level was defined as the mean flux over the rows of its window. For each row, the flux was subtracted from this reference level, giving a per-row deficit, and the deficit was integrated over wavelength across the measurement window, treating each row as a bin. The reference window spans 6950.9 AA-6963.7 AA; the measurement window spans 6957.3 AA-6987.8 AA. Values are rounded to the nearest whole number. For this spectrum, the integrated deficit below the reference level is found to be 10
